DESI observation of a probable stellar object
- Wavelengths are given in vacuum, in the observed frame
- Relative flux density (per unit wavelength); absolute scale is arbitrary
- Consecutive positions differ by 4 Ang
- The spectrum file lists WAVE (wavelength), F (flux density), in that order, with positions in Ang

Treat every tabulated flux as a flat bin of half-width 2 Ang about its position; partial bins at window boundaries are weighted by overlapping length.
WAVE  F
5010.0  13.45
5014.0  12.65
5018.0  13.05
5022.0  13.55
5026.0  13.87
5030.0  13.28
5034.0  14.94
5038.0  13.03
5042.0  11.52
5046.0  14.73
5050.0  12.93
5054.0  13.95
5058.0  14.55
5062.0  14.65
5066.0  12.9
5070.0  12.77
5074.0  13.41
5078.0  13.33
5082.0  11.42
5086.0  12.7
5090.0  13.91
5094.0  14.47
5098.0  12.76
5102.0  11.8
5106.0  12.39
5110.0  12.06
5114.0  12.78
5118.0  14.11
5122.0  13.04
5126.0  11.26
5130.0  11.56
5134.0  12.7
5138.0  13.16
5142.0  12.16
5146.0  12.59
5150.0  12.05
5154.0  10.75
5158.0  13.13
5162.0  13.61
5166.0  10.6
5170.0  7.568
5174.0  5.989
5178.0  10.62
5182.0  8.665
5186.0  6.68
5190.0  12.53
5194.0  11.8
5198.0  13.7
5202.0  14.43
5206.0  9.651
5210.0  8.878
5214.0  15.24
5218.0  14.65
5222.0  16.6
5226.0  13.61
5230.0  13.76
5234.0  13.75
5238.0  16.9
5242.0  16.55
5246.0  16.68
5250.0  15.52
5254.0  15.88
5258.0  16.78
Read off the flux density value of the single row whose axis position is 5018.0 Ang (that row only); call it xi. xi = 13.05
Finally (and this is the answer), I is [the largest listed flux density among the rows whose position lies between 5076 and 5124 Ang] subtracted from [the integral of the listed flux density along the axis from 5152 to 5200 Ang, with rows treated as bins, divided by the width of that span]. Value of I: -4.0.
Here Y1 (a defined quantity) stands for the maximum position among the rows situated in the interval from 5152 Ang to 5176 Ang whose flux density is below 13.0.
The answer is 5174.0 Ang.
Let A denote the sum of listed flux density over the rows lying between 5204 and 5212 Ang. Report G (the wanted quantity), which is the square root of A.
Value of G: 4.30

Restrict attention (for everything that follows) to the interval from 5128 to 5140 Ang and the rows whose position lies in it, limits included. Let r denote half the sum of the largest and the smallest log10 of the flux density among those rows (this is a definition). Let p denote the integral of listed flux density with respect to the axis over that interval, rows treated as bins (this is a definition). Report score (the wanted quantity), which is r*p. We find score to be 163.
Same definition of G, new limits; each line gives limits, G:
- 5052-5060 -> 5.34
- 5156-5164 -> 5.17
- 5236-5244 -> 5.78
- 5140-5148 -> 4.97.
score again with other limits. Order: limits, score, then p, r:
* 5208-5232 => 359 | 331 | 1.08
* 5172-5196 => 211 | 225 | 0.94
